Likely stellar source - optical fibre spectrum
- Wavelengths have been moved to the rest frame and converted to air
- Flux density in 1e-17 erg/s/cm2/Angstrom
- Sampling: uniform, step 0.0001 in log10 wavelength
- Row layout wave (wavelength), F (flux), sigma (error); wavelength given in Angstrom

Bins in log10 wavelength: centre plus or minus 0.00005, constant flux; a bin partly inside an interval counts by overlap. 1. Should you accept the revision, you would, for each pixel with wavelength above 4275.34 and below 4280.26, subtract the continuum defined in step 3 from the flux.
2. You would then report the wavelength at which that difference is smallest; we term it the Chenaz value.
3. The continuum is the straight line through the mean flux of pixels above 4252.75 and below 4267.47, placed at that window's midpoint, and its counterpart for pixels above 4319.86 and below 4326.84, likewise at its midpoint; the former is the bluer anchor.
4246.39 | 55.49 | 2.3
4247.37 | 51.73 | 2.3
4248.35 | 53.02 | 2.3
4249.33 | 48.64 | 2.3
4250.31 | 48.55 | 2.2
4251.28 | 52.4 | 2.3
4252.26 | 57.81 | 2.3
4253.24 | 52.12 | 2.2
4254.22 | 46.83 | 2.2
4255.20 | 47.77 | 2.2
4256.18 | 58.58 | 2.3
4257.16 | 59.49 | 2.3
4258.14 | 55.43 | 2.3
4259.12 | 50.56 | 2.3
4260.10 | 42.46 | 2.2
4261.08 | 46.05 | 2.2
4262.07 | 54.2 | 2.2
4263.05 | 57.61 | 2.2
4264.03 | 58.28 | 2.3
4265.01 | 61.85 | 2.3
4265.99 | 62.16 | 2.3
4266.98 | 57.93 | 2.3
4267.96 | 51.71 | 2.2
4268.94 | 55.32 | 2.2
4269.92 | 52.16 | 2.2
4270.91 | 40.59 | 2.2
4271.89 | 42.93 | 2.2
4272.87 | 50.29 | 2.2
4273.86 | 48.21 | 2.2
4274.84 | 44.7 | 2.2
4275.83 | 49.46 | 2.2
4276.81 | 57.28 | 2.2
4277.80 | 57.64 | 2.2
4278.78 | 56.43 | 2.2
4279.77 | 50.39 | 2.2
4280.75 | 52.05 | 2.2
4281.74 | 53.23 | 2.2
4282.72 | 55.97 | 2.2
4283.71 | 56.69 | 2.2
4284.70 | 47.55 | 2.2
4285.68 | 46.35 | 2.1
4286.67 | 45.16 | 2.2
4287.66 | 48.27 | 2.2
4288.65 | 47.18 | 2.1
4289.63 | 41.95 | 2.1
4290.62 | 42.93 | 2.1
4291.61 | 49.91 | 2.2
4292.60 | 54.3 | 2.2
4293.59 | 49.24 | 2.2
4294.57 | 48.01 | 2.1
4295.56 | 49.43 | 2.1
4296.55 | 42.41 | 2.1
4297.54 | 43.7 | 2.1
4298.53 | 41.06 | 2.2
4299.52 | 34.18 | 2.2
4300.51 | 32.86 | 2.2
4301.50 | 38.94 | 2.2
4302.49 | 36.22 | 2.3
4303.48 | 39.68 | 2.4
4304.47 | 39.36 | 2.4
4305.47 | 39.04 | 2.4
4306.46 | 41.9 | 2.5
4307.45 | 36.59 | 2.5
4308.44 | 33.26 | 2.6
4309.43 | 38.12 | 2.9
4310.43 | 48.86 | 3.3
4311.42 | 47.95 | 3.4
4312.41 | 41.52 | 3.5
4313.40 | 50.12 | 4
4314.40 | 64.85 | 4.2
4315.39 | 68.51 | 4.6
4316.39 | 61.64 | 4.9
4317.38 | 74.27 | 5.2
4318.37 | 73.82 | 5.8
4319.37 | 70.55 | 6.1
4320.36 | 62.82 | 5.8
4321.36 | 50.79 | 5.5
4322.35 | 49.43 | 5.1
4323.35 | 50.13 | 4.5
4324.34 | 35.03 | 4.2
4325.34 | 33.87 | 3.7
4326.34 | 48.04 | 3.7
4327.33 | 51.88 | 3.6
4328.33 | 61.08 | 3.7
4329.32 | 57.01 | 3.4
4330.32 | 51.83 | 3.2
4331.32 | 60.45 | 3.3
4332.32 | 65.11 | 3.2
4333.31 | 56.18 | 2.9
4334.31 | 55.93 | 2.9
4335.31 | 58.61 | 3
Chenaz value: 4275.83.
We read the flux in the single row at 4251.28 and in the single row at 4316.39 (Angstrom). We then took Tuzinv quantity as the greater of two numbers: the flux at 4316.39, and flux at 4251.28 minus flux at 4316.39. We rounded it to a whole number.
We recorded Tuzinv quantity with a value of 62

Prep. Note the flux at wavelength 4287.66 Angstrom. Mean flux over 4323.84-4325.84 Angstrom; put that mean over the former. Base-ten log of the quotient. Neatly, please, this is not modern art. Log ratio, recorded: -0.15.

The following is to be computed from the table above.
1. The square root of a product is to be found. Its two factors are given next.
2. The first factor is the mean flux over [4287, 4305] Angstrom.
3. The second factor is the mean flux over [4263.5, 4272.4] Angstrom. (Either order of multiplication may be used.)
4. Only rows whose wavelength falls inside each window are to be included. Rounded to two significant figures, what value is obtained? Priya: 48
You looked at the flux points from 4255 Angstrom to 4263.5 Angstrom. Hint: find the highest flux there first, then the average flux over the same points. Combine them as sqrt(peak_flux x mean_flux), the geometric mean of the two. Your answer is 55.9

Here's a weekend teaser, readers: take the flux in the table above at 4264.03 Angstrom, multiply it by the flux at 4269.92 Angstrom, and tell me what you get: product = 3040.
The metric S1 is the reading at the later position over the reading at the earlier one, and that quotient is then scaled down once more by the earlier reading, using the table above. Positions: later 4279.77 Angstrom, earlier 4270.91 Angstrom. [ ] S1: 0.031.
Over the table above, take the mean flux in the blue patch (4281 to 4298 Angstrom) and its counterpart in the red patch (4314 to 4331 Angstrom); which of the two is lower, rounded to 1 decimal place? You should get 48.4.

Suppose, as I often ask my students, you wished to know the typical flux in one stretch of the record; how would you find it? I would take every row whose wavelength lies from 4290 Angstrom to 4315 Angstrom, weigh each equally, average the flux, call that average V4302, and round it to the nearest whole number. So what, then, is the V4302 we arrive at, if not 43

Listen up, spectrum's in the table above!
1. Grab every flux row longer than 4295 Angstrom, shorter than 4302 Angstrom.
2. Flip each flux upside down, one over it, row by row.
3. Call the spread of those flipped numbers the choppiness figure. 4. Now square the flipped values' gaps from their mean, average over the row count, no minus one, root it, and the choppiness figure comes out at 0.0033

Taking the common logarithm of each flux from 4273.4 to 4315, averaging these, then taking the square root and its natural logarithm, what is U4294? 0.253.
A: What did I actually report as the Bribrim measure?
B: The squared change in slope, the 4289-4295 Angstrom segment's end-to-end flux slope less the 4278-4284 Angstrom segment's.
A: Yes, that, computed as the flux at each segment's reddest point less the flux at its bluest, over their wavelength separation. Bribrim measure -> 1.4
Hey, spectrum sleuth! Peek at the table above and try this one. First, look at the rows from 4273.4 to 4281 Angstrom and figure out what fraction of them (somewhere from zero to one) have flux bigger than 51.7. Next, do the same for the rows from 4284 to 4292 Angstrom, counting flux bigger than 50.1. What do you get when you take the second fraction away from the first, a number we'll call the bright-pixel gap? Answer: 0.5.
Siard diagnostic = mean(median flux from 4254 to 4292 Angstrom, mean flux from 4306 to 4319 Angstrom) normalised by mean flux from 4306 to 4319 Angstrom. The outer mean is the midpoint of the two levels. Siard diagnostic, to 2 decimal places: 0.98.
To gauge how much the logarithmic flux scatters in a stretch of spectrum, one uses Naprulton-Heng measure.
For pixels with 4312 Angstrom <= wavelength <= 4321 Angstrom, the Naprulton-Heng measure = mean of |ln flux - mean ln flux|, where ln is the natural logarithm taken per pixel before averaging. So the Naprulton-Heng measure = 0.14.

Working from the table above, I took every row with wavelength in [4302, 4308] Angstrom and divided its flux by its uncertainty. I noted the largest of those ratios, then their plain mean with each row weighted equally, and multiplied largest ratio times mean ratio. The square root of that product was 16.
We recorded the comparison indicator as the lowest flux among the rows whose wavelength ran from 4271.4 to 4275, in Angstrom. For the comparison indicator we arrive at 42.93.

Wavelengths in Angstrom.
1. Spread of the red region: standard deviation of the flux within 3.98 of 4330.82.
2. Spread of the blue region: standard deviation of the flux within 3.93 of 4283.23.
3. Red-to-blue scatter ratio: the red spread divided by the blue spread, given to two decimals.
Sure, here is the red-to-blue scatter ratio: 1.06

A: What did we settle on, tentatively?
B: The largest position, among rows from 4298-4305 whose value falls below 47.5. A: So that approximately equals 4304.47 Angstrom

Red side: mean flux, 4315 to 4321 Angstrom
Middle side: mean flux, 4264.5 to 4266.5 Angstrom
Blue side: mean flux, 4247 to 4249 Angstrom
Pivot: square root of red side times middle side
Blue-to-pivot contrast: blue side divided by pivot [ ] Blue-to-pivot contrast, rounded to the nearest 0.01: 0.80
